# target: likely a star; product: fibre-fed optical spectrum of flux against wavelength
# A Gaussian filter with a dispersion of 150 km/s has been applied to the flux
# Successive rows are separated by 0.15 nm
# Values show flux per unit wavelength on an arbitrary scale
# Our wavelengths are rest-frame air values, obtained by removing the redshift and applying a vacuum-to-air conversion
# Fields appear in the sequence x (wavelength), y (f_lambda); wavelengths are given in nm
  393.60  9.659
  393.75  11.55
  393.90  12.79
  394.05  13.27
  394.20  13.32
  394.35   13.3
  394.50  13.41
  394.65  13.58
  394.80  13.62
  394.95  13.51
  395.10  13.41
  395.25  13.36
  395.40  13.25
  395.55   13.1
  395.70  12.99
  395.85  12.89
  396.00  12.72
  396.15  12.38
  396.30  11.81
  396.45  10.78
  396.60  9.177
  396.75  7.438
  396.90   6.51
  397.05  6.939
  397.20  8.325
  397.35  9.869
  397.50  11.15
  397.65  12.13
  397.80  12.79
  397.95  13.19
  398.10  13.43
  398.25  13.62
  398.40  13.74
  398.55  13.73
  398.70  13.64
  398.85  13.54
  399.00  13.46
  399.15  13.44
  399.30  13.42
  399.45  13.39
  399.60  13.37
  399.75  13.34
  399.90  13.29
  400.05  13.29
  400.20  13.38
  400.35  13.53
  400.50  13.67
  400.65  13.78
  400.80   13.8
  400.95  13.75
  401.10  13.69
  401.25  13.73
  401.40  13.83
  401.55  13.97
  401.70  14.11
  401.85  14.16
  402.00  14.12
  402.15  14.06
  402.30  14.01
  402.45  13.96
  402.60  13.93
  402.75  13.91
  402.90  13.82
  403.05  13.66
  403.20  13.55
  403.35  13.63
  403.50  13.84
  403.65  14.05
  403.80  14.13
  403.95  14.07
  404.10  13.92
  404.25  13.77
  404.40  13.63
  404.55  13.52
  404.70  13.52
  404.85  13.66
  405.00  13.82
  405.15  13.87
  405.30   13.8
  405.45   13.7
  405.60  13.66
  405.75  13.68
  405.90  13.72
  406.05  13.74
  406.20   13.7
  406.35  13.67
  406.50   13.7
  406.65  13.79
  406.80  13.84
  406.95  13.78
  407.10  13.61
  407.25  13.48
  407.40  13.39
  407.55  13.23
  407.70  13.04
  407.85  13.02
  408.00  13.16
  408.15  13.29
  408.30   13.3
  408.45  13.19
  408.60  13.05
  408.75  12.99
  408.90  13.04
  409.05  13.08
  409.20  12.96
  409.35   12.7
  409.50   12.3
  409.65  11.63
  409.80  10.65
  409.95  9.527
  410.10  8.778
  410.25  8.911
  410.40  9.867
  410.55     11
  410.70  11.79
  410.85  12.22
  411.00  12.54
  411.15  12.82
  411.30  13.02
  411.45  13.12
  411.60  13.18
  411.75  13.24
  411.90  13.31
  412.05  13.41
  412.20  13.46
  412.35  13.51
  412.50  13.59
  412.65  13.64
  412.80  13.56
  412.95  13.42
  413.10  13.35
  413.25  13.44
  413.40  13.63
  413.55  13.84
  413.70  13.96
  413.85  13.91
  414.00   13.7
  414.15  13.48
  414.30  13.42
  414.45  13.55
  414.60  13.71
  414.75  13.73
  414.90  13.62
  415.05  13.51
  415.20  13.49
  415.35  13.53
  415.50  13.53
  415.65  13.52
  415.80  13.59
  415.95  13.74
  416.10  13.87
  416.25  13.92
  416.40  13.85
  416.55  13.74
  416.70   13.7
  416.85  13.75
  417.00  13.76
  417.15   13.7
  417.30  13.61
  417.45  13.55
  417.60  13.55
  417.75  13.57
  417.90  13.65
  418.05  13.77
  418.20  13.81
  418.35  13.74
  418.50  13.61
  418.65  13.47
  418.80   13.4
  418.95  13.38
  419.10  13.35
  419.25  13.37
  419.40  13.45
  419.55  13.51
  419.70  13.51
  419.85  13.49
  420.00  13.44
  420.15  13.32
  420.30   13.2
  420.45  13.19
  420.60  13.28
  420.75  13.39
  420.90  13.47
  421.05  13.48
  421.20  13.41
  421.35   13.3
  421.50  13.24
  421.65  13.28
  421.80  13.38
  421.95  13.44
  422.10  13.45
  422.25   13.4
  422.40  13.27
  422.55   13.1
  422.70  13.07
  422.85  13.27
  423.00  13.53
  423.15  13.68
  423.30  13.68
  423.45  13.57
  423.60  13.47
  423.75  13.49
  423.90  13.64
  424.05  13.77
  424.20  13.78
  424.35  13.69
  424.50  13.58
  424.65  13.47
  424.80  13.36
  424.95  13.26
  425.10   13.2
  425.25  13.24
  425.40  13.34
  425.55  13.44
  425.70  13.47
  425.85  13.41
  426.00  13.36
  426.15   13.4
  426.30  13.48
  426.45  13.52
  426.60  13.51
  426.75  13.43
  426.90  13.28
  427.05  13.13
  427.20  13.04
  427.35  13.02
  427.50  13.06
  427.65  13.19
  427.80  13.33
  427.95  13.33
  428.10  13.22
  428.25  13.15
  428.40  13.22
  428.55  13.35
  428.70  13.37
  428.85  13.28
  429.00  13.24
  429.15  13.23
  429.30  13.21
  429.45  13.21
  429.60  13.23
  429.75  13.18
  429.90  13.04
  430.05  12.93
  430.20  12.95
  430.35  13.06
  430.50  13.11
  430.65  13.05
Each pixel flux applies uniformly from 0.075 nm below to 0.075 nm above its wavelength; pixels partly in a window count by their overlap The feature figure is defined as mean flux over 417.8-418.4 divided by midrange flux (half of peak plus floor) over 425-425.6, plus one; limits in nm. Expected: 2.03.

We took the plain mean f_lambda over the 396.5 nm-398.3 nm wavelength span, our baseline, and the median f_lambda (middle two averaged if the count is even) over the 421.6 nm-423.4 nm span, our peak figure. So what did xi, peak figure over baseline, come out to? 1.29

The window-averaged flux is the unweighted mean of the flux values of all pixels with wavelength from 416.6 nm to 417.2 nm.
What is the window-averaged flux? 13.73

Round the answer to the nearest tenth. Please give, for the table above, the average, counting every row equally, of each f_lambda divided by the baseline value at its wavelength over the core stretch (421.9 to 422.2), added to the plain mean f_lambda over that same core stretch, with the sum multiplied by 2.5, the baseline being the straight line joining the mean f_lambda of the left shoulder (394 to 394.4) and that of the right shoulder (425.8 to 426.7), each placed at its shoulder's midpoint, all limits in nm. 36.1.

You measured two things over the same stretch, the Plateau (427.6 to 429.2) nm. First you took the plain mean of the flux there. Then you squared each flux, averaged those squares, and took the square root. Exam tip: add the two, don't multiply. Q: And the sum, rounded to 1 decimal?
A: 26.5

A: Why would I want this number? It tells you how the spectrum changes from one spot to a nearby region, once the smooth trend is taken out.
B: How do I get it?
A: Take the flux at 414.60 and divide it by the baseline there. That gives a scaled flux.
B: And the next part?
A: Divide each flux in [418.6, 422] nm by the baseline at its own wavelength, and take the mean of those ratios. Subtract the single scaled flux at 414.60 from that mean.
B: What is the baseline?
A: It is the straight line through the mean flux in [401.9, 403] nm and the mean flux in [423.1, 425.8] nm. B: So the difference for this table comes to -0.015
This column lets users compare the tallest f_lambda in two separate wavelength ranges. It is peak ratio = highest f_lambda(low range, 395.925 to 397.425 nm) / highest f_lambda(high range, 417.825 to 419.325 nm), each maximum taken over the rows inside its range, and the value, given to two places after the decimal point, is 0.92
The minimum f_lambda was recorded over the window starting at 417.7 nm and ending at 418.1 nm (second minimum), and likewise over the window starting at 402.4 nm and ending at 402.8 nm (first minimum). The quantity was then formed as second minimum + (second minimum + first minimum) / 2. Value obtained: 27.3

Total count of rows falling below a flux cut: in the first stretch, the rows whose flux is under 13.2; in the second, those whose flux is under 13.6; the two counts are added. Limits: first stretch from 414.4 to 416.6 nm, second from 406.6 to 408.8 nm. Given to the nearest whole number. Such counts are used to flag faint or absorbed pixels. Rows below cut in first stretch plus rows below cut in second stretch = 11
